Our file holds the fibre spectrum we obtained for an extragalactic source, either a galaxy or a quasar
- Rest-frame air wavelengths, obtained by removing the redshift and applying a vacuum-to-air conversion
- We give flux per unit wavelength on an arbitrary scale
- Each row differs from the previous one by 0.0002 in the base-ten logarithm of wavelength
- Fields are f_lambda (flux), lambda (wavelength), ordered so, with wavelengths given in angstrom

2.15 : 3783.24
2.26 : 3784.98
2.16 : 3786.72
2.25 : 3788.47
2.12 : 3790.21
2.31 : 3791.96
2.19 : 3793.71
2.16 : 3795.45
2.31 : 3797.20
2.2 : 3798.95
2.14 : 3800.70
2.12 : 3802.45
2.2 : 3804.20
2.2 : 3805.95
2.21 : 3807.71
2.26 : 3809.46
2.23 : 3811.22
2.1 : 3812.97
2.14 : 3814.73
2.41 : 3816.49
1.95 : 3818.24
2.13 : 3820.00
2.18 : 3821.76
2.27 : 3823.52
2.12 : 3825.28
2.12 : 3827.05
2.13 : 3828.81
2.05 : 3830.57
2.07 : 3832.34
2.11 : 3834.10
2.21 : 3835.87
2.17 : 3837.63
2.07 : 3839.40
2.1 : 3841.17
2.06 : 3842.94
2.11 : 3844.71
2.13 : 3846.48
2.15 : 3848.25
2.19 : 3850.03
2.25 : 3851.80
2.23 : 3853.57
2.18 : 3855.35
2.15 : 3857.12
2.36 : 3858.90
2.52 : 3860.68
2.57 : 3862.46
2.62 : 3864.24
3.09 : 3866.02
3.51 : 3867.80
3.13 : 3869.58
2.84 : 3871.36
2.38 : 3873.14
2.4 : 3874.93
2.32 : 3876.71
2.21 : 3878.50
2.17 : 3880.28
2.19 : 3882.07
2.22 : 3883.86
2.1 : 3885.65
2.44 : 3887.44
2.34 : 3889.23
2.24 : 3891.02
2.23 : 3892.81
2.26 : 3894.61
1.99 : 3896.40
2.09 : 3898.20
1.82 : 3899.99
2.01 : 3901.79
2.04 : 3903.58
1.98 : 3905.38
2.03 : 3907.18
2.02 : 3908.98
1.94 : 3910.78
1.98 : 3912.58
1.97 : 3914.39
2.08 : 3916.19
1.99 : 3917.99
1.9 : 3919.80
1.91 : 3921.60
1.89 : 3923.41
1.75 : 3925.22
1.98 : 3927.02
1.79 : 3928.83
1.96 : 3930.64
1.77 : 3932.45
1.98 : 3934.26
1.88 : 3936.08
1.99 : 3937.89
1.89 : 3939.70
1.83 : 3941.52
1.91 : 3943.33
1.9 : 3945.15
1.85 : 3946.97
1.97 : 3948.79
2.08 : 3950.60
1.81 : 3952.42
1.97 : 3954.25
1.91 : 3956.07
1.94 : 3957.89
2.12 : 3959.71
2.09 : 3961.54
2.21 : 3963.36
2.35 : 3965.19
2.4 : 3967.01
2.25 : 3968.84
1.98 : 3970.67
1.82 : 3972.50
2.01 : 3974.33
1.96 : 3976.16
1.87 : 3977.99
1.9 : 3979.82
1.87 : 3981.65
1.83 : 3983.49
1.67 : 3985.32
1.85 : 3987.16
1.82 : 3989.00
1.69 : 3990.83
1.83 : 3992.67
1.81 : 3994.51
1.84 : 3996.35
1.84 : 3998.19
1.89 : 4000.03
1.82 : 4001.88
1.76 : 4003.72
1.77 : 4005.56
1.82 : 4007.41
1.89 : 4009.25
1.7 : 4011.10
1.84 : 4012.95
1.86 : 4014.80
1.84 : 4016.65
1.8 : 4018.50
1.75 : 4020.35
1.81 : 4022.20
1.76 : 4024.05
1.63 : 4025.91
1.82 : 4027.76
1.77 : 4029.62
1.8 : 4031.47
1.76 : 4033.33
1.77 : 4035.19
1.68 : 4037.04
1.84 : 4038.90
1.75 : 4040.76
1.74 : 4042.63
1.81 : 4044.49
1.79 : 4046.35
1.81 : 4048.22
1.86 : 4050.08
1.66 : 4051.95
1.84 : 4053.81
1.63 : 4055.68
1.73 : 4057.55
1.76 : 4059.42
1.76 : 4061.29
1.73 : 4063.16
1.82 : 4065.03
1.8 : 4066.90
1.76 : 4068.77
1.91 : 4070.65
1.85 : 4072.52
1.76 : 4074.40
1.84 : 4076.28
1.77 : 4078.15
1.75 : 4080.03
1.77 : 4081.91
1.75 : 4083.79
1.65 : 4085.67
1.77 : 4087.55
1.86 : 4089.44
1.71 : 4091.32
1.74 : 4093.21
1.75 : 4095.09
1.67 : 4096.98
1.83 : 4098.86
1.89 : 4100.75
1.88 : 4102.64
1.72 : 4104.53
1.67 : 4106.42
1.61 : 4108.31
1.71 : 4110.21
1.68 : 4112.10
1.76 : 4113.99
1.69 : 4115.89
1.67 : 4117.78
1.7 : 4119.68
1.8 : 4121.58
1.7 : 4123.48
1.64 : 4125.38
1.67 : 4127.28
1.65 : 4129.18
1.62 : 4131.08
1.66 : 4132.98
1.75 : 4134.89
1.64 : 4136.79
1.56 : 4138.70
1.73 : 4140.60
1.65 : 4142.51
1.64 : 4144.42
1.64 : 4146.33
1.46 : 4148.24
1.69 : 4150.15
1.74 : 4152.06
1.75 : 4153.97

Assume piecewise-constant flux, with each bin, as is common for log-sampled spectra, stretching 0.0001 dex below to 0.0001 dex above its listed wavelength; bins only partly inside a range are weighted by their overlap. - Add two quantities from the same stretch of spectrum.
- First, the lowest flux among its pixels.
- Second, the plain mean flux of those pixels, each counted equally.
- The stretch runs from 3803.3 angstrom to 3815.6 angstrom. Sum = 4.29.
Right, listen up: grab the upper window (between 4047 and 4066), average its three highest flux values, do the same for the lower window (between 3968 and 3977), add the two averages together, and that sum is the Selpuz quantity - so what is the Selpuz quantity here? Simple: 3.92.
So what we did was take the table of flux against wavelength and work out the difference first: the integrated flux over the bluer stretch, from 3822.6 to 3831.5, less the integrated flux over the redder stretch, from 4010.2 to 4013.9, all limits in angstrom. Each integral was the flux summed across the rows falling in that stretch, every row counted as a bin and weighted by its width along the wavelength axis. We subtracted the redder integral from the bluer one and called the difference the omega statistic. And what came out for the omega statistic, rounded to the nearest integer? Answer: 12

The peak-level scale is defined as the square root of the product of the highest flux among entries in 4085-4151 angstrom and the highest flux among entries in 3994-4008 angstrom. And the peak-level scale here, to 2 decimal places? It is 1.89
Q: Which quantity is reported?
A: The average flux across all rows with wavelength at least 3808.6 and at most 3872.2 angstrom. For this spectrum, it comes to 2.30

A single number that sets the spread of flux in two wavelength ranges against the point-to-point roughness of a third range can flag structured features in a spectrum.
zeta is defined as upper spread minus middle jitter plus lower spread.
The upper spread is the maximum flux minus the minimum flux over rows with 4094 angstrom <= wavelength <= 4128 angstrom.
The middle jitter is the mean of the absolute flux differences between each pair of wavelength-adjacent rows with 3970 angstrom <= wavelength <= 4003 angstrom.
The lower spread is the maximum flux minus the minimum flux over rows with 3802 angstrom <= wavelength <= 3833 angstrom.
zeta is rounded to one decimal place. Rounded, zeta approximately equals 0.7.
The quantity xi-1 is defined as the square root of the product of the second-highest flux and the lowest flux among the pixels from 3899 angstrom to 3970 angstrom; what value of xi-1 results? 2.03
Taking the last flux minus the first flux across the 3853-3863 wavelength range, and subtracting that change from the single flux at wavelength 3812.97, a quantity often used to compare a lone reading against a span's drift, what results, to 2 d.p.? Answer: 1.76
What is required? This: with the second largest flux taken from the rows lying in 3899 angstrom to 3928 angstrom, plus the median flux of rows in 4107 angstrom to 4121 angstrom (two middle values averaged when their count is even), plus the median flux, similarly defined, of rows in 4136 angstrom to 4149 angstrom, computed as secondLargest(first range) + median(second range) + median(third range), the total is 5.4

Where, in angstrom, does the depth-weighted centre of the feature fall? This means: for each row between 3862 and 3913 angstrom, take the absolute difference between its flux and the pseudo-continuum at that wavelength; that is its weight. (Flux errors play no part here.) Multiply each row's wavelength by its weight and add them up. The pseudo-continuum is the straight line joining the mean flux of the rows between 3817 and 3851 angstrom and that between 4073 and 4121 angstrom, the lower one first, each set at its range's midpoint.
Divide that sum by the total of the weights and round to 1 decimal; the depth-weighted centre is 3874.8 angstrom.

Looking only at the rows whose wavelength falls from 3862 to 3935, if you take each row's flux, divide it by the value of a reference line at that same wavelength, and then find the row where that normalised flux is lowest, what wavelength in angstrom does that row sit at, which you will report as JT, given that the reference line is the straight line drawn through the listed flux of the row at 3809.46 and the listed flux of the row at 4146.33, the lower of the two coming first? 3925.22 angstrom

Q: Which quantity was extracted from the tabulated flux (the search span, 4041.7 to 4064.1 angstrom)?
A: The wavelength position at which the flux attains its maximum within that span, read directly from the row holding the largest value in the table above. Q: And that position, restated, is 4050.08 angstrom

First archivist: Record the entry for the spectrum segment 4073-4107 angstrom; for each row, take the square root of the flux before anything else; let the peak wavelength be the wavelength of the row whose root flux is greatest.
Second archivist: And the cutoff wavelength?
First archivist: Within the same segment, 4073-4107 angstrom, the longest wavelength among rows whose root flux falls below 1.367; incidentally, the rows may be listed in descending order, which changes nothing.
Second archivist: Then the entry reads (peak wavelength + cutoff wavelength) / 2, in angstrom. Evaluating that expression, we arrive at 4103.6 angstrom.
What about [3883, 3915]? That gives 3893.7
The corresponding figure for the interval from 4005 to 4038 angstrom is 4023.1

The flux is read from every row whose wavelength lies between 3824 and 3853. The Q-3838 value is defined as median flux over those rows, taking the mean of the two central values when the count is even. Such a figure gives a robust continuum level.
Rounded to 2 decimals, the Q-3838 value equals 2.12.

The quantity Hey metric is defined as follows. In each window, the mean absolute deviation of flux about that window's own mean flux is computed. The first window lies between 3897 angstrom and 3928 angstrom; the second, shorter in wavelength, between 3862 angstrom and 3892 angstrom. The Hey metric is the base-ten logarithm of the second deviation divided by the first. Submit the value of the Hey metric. 0.7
